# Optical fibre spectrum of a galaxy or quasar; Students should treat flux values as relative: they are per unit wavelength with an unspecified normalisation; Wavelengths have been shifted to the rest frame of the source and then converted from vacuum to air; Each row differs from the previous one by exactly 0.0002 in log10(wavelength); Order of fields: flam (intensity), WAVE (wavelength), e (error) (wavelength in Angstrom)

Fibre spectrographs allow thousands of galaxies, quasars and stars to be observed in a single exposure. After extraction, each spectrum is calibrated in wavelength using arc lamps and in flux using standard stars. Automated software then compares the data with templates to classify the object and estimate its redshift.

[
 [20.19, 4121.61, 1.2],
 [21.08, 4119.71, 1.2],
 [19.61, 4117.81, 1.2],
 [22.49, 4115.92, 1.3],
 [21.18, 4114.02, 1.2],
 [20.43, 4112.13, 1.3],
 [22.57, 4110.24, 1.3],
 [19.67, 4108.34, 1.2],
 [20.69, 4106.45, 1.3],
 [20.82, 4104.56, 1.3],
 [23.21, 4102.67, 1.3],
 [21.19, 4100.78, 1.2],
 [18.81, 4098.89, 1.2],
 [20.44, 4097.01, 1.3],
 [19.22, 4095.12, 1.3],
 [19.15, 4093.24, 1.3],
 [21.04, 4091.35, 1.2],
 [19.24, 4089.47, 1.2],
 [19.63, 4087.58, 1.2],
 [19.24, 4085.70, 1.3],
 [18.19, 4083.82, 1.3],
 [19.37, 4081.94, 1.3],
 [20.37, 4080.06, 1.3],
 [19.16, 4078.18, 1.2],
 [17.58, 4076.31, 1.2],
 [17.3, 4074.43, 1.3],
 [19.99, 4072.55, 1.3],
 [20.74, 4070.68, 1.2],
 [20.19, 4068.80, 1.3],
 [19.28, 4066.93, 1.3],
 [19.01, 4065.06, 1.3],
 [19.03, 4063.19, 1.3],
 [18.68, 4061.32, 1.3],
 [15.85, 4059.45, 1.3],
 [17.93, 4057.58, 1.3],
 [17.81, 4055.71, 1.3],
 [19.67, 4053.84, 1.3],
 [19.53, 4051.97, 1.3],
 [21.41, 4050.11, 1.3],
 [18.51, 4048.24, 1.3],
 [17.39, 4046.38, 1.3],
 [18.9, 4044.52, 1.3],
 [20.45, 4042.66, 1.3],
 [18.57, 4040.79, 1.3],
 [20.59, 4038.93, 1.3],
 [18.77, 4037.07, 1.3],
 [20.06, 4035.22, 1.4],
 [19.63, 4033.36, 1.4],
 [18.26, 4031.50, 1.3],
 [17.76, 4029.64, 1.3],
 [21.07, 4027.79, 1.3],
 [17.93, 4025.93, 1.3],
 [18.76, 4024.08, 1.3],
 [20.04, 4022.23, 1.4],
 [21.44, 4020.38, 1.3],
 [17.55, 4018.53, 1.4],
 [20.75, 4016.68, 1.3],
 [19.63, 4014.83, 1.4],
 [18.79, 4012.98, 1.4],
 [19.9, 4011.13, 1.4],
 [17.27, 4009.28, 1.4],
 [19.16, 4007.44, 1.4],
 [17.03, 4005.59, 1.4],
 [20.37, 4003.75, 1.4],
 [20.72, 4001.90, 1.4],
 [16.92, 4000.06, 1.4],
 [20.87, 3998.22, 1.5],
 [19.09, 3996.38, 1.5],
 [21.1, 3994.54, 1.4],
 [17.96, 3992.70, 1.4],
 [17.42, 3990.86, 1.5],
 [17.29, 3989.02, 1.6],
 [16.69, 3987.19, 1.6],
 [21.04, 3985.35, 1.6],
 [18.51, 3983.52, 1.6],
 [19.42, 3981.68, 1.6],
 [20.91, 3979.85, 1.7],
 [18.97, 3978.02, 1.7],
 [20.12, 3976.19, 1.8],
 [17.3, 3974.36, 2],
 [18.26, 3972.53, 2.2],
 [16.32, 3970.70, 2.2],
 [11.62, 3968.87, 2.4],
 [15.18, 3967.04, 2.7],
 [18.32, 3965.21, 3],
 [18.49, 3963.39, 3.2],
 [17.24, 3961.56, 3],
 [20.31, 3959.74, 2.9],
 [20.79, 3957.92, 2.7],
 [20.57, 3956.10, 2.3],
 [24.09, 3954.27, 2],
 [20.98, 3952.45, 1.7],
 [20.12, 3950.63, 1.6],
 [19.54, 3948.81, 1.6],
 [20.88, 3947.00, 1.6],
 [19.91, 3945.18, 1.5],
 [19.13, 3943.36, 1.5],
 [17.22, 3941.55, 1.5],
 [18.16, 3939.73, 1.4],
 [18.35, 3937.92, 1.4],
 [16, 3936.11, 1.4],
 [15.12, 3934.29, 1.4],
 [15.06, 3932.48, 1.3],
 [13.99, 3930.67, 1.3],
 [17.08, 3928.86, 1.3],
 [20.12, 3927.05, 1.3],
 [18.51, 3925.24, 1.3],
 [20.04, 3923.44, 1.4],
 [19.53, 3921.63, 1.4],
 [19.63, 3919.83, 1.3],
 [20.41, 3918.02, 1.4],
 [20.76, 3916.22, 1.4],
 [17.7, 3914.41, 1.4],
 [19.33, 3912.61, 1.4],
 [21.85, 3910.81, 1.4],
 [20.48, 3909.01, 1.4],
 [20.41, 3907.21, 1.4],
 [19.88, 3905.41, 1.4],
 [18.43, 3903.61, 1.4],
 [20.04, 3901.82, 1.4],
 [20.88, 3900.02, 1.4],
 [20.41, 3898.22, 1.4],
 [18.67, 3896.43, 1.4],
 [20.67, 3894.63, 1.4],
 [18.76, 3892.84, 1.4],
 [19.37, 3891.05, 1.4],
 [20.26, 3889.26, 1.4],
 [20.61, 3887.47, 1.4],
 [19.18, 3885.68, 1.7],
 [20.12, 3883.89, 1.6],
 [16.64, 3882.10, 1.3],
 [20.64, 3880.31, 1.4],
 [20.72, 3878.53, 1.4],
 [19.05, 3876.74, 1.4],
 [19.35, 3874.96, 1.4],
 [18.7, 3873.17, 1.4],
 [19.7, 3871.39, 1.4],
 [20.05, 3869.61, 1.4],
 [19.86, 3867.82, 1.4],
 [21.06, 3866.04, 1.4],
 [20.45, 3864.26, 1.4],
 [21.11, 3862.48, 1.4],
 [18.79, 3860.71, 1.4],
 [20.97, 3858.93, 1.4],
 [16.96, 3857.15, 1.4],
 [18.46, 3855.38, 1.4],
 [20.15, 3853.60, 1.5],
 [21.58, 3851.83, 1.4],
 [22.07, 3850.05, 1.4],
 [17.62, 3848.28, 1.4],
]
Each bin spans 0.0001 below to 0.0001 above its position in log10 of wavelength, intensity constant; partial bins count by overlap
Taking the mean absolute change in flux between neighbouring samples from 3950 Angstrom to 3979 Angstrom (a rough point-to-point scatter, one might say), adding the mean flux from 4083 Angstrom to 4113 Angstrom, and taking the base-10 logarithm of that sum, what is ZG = 1.35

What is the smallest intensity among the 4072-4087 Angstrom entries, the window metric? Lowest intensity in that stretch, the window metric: 17.3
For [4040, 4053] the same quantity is 17.39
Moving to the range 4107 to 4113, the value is 19.67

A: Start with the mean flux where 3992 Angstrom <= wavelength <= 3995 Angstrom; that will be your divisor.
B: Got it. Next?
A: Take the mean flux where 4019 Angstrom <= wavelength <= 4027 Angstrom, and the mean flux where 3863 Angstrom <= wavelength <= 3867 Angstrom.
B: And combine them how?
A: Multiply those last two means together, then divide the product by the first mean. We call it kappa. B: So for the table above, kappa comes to 20.8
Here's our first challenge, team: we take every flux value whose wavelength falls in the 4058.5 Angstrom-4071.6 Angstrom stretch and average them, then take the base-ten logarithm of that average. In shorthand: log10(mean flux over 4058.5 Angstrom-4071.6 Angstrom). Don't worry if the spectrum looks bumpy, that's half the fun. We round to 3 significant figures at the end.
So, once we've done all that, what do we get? 1.28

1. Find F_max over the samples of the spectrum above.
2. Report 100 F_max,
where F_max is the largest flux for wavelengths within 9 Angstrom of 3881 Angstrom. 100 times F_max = 2072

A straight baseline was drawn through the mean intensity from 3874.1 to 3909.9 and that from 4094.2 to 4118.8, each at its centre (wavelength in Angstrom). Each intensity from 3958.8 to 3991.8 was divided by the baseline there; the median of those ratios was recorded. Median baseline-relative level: 0.909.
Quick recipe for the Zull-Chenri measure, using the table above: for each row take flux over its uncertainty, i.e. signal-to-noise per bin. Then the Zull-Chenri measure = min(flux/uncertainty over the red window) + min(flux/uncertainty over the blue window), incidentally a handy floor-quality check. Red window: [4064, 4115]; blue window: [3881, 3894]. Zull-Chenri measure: 24.6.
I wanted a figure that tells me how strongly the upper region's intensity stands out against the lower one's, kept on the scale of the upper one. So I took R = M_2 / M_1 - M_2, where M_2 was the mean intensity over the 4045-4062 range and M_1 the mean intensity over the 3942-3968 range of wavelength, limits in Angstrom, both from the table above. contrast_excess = -17.6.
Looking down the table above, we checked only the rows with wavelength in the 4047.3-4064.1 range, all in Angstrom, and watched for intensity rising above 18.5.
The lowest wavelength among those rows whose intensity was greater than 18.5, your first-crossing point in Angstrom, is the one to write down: 4048.24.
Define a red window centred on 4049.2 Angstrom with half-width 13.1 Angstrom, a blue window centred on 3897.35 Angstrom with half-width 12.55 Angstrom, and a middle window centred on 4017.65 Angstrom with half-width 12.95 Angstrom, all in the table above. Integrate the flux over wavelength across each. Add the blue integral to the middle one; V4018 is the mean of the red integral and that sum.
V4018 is 743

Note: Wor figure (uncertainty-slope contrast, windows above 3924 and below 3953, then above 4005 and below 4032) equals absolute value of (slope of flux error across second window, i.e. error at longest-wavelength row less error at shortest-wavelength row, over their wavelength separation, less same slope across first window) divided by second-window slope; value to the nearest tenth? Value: -4.8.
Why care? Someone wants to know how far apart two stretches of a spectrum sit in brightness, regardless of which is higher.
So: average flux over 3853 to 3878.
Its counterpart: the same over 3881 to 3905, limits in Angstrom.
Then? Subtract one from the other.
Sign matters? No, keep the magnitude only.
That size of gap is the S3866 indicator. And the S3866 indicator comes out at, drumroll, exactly 0.1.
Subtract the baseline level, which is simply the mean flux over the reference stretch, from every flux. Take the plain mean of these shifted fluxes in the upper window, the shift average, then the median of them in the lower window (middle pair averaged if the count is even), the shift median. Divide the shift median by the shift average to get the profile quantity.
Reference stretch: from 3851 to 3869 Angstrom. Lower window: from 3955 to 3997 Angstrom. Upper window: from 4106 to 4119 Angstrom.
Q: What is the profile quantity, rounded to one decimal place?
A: -1.4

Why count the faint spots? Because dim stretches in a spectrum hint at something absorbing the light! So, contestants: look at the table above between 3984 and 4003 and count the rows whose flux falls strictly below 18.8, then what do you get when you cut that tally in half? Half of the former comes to 2.5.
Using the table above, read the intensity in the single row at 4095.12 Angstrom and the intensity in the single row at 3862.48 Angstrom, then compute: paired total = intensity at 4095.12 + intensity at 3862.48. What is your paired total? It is 40.3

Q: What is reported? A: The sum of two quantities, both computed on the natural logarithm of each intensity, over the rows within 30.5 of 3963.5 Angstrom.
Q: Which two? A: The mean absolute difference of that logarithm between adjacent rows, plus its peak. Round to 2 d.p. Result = 3.28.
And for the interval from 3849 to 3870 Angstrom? 3.17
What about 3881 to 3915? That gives 3.15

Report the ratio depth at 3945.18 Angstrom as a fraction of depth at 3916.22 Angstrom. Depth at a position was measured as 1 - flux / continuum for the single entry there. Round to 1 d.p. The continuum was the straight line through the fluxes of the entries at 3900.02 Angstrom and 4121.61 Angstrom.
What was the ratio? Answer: 12.0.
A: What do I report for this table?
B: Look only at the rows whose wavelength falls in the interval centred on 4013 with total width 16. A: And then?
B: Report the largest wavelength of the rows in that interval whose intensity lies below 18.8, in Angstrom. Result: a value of 4018.53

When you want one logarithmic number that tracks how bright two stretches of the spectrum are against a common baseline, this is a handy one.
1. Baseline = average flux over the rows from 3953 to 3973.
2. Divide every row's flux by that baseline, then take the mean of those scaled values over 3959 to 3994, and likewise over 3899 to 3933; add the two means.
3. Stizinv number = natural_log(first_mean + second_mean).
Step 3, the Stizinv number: 0.708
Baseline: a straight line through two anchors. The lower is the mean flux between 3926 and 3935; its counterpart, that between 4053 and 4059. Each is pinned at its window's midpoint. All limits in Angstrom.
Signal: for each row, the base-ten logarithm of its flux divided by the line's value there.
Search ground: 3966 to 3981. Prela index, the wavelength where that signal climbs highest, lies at 3979.85 Angstrom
